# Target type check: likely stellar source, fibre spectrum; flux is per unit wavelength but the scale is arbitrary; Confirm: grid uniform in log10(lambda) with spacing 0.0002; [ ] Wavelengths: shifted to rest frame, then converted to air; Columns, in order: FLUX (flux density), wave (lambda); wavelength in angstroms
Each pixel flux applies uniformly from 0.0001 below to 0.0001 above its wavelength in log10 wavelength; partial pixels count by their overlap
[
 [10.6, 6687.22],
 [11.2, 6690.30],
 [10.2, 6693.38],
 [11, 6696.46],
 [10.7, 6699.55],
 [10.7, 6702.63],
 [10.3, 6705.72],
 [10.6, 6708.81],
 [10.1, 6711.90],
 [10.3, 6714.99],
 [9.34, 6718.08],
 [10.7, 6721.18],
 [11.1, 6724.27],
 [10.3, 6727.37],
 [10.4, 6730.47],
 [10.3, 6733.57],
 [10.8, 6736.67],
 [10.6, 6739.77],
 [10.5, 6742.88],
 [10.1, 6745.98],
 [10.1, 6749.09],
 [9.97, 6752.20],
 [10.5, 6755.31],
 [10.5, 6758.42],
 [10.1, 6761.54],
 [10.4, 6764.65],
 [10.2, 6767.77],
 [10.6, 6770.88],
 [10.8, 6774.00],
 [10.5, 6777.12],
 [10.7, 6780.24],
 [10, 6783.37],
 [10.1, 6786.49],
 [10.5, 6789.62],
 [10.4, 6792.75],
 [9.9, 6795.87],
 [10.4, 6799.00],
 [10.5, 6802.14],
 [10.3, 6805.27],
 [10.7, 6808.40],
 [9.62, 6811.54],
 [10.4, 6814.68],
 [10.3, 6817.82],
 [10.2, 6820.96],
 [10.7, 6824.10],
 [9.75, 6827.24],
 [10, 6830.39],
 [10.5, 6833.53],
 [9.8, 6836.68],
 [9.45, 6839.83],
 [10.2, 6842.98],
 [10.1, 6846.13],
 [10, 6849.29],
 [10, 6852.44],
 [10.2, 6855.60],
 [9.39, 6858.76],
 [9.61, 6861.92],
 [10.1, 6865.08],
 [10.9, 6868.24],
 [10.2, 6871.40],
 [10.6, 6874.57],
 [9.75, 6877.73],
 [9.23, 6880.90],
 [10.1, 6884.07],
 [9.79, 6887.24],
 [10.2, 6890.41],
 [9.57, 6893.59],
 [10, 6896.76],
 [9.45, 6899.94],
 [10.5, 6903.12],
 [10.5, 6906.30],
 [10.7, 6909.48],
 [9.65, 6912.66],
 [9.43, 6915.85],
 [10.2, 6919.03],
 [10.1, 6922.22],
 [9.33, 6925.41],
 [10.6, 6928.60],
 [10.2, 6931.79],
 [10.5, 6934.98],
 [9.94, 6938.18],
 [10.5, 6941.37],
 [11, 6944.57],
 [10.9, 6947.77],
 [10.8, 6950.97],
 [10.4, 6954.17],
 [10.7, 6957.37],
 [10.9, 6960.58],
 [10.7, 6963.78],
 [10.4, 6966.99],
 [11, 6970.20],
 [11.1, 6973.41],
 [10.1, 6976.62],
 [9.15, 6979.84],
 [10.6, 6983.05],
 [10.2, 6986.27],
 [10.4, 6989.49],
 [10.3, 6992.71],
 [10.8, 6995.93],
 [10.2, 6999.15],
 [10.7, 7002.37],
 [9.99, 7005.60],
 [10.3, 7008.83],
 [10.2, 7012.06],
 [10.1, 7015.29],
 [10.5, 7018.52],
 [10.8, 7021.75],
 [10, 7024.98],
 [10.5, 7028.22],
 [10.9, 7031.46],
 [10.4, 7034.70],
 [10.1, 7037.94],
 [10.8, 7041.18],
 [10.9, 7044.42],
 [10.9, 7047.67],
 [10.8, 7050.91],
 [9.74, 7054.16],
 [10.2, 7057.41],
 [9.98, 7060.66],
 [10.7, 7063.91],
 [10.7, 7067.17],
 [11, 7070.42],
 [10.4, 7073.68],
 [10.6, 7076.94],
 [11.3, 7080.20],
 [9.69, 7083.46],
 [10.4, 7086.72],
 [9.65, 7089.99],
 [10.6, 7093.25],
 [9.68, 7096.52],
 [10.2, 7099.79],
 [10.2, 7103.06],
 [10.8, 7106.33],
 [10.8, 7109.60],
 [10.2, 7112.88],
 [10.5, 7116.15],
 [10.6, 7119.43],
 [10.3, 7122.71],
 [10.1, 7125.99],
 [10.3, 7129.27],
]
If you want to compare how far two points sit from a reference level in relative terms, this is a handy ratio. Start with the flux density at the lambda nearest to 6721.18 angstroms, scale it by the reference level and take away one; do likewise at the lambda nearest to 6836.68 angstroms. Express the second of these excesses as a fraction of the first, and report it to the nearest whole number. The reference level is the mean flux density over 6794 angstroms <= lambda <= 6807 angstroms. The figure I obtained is -1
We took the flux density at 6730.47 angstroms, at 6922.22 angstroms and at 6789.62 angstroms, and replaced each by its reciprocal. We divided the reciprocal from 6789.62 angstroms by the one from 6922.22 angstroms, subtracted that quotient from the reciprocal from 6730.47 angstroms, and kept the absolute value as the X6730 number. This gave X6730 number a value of 0.87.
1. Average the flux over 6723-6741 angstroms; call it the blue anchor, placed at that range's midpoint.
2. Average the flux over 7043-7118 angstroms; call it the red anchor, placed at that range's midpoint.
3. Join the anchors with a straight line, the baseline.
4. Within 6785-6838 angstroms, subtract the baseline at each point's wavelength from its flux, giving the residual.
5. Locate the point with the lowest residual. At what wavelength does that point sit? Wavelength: 6811.54 angstroms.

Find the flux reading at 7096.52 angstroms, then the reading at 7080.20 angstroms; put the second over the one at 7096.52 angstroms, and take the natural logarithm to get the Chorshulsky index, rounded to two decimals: 0.15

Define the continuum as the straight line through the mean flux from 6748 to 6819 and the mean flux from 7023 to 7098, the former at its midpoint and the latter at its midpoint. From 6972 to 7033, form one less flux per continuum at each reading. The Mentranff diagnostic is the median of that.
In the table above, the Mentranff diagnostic 0.010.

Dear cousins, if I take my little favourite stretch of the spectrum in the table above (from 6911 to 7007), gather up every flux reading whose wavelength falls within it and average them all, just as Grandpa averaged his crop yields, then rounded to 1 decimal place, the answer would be 10.4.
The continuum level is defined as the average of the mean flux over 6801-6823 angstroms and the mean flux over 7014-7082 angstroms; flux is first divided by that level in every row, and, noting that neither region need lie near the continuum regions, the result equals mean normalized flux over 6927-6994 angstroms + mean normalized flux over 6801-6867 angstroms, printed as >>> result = 1.98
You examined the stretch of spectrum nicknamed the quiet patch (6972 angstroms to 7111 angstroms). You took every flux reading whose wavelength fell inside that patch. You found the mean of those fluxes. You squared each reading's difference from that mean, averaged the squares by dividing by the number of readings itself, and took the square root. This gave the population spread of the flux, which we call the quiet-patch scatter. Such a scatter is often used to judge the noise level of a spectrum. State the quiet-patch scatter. 0.44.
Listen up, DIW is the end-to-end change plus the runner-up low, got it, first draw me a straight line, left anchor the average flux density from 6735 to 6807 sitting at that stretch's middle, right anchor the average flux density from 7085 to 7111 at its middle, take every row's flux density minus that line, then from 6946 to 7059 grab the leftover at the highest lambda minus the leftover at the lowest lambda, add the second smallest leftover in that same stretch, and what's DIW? -1.2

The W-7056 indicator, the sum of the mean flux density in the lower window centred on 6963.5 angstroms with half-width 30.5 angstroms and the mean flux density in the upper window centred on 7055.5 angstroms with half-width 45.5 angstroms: 20.9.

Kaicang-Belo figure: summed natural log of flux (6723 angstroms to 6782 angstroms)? 45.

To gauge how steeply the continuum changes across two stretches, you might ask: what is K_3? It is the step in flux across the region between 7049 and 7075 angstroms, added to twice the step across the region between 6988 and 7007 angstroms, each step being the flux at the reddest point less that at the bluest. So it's -1.2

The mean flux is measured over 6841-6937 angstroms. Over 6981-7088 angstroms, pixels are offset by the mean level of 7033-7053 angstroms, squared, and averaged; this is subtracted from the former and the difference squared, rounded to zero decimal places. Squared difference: 97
